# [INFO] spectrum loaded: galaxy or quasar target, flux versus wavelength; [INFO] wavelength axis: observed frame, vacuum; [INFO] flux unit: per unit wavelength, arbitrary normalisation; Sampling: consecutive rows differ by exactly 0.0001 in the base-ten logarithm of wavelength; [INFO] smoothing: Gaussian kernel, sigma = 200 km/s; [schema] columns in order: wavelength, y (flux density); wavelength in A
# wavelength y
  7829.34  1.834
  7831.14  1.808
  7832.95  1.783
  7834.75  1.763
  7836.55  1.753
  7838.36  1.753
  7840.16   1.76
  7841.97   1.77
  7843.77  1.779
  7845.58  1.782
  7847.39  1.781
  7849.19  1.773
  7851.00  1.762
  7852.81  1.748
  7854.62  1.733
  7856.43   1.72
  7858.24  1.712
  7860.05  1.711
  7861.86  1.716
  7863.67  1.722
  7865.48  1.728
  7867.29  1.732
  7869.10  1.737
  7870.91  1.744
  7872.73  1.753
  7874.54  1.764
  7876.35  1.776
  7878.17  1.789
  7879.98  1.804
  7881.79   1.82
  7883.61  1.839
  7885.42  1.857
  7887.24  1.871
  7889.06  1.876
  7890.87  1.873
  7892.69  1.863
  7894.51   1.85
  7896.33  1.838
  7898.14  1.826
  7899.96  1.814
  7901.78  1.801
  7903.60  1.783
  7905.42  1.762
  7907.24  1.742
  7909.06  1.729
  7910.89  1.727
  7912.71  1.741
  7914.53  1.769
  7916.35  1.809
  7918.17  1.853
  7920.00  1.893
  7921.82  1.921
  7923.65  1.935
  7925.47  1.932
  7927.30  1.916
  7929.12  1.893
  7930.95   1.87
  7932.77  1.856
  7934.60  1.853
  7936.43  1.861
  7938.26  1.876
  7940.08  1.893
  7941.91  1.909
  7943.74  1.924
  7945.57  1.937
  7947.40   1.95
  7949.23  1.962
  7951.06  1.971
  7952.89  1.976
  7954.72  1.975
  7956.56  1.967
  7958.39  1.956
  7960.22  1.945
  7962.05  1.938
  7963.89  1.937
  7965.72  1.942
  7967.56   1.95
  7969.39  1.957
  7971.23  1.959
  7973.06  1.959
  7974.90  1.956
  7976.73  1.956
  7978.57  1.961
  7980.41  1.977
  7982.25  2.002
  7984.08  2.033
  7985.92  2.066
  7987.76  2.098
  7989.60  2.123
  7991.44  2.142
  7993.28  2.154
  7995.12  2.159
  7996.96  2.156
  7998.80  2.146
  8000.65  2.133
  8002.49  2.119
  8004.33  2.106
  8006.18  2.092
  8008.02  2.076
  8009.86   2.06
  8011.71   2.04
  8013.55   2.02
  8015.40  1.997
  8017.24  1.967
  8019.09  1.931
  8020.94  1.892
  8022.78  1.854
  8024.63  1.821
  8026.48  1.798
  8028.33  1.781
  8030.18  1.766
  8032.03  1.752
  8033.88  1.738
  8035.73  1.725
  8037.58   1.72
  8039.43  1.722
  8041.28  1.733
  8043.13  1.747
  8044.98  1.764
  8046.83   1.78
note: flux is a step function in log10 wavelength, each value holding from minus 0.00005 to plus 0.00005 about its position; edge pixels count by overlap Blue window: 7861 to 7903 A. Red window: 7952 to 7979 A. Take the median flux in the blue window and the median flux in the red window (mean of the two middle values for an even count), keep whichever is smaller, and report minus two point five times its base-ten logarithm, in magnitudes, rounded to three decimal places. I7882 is -0.641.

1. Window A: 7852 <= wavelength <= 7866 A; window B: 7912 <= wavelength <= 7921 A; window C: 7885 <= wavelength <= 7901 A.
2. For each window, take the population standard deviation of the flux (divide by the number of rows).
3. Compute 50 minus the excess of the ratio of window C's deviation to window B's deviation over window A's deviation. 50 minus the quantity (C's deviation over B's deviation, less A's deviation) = 49.6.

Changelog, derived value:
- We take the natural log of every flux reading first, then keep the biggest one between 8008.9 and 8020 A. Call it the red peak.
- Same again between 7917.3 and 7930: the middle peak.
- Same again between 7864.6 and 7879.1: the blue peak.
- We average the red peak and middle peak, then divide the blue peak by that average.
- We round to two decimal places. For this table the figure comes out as 0.84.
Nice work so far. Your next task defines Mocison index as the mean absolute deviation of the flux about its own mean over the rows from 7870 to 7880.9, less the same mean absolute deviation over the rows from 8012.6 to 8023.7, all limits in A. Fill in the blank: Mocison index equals -0.033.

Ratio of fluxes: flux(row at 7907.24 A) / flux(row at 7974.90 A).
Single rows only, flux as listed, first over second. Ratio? 0.89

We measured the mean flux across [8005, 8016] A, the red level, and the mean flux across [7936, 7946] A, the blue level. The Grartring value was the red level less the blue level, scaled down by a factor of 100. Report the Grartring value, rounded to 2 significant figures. 0.0015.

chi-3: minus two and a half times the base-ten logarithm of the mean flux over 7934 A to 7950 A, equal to -0.70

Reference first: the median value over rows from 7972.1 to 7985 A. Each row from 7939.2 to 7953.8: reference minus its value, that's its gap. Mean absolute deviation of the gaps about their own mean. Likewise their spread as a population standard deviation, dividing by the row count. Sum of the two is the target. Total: 0.053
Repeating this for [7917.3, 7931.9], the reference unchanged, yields 0.052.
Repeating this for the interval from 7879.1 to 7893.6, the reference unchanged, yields 0.047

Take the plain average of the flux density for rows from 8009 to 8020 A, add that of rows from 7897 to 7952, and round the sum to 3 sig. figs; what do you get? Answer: 3.86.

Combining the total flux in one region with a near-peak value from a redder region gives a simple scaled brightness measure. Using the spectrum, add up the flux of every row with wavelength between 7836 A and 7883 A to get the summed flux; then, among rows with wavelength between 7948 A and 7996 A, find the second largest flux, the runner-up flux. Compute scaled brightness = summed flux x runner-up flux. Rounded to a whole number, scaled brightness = 98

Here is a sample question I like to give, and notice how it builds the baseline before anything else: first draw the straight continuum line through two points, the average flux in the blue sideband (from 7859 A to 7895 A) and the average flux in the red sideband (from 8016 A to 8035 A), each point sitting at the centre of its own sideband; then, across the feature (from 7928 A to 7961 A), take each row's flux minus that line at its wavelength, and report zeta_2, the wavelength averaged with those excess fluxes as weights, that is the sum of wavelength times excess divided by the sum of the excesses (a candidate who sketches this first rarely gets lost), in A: 7947.7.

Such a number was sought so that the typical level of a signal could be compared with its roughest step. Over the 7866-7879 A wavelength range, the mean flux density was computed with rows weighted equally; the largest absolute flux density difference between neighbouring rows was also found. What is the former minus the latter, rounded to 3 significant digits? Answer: 1.74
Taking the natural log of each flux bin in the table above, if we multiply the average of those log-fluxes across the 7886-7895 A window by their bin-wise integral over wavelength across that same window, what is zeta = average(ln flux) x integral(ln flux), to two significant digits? 3.5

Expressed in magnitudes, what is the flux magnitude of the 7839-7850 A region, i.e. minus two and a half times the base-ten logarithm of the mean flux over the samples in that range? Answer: -0.62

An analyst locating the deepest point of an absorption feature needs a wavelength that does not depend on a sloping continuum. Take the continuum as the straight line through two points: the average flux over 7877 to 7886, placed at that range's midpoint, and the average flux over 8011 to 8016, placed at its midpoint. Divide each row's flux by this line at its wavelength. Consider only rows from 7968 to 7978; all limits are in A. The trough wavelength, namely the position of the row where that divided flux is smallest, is 7976.73 A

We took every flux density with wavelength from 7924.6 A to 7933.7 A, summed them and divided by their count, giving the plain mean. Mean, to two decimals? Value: 1.89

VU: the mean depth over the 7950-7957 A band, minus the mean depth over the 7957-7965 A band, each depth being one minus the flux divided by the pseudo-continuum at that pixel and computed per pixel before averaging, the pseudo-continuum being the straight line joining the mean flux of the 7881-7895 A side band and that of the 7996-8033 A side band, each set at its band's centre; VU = -0.018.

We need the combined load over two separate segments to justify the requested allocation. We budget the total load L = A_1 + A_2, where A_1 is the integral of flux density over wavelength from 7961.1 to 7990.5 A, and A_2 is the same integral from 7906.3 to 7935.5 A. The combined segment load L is 112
